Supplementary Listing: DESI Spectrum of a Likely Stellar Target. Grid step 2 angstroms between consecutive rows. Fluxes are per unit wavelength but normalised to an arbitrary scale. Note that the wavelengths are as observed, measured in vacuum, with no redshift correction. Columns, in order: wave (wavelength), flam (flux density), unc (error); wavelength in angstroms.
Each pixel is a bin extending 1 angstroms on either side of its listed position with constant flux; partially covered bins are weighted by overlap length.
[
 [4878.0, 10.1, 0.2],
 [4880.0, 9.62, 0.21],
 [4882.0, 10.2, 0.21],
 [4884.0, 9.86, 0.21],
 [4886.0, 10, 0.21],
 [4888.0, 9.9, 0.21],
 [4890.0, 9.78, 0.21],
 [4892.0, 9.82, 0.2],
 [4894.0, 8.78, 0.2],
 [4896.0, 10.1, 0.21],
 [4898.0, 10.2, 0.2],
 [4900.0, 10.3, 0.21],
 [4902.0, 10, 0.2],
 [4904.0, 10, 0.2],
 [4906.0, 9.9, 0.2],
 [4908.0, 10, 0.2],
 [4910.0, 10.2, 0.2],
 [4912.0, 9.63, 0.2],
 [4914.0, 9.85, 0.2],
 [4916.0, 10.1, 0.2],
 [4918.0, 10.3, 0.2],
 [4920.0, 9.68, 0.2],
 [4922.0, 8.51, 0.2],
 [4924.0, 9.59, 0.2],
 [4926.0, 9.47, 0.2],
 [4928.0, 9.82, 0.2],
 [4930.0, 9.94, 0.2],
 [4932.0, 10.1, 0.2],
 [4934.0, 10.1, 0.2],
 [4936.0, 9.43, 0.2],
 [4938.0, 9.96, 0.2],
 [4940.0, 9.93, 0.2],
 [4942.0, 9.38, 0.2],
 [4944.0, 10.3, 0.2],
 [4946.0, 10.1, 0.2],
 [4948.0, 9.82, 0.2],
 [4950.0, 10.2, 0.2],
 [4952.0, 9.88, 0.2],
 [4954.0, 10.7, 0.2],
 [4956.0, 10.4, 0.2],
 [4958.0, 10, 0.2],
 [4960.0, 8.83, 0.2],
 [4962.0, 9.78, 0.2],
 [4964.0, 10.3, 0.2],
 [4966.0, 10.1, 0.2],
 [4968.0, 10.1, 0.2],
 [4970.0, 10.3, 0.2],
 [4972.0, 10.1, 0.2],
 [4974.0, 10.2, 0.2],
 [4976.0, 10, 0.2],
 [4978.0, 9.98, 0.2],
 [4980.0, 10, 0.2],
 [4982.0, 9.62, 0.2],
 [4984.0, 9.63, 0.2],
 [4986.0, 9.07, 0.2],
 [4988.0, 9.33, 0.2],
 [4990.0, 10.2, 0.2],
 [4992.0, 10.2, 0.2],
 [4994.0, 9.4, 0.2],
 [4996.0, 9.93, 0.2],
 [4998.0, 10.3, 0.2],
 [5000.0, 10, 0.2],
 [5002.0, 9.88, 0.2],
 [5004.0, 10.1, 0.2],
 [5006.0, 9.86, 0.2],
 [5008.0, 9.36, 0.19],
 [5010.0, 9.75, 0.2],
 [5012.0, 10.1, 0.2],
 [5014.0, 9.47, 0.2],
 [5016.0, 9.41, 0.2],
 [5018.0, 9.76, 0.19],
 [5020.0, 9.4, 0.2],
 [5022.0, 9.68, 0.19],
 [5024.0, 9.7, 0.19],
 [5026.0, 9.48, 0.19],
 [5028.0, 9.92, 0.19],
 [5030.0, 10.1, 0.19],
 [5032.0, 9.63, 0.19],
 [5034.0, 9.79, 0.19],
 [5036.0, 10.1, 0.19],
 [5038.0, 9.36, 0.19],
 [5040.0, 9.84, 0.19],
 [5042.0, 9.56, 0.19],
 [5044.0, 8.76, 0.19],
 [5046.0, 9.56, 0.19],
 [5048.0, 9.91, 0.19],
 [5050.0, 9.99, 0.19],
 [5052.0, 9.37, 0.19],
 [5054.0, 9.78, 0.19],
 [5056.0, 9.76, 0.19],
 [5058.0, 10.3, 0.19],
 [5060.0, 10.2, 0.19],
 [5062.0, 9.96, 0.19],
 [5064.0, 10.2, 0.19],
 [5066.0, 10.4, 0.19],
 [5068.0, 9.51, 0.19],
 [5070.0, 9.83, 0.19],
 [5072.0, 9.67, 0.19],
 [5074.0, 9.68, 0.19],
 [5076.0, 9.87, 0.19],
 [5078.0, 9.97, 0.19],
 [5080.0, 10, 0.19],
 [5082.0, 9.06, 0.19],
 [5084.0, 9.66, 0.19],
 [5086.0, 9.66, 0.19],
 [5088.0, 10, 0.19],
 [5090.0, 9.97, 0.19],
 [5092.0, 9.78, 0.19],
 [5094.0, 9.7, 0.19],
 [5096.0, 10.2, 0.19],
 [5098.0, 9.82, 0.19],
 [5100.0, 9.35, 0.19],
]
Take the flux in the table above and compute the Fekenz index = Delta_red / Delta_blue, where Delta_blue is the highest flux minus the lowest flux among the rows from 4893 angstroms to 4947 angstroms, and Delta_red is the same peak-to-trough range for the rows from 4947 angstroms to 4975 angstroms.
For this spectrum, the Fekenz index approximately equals 1.0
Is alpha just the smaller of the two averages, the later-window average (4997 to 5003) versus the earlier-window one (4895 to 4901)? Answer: 10.1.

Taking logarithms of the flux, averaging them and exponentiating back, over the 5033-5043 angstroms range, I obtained 9.7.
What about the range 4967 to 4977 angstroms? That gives 10.1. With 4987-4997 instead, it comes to 9.8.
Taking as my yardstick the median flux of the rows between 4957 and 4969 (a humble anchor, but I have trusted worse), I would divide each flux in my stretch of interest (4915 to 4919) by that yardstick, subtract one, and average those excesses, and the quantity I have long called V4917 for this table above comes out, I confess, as 0.015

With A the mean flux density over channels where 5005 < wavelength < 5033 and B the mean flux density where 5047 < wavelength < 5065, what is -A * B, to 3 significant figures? -96.3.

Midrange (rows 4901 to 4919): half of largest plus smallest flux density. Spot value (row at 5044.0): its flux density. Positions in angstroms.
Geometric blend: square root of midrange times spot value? 9.34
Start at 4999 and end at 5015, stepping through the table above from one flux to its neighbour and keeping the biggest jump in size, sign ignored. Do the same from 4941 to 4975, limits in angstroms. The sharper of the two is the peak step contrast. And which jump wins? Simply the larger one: 1.17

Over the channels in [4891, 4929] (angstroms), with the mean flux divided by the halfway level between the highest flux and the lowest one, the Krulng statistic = 1.042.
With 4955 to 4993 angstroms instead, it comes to 1.030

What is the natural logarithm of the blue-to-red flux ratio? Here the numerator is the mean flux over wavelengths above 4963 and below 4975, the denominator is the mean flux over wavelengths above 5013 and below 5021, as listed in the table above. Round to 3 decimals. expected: 0.068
